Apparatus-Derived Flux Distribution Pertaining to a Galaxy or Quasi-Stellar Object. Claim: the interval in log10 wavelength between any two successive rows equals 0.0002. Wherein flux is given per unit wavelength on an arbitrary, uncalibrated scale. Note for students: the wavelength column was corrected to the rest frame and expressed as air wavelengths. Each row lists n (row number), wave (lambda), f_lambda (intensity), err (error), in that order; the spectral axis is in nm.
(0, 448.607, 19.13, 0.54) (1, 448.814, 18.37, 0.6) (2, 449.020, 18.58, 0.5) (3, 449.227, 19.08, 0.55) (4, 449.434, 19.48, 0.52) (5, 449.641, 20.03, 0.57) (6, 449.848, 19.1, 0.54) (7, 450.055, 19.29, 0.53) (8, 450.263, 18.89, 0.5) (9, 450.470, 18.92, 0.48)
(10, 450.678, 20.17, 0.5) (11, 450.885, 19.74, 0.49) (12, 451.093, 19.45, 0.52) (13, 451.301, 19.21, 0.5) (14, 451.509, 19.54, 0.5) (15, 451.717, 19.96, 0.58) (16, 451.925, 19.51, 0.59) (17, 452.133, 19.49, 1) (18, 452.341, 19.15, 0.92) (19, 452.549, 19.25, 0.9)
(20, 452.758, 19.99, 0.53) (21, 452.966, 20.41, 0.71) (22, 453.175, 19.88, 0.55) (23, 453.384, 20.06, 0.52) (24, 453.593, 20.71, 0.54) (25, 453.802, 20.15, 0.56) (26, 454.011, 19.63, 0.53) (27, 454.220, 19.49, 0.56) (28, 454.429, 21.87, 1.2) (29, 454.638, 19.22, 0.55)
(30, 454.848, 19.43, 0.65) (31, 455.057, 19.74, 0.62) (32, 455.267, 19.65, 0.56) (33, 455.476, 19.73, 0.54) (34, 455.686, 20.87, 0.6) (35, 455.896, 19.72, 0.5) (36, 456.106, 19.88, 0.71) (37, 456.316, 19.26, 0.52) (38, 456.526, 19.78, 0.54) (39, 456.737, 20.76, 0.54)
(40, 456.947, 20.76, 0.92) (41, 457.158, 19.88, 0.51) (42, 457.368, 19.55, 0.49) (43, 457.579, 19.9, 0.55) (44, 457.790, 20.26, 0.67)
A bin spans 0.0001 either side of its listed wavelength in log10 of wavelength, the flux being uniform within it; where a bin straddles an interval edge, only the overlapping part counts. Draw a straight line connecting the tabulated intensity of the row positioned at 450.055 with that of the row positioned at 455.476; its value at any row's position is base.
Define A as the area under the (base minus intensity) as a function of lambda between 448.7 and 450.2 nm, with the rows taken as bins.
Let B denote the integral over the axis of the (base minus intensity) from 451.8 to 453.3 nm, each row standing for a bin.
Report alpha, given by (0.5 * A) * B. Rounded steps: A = 0.17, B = -0.28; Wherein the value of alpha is -0.02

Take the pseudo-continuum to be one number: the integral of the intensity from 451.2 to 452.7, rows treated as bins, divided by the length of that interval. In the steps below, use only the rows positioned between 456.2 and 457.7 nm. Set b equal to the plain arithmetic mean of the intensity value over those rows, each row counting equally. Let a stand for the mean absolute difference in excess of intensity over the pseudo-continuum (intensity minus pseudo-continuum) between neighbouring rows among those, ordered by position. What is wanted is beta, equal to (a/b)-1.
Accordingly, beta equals -0.974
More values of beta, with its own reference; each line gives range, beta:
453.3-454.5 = -0.958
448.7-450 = -0.973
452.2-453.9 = -0.977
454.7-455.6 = -0.992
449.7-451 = -0.976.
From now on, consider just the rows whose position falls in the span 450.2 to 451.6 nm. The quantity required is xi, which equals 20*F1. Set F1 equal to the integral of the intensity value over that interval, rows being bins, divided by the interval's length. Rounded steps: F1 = 19.4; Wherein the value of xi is 389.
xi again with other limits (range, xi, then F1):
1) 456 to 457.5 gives 400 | 20.0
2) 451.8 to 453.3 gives 394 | 19.7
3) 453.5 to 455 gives 401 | 20.1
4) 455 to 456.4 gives 397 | 19.8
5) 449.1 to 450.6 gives 385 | 19.3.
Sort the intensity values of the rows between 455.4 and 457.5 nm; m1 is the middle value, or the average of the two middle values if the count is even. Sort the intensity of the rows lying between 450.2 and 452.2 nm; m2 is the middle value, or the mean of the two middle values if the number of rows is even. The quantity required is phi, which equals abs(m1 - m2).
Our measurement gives 0.33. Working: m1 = 19.8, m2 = 19.5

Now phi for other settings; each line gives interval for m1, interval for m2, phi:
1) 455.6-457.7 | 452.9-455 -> 0.09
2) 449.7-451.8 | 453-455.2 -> 0.44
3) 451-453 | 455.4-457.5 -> 0.33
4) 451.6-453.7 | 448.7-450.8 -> 0.83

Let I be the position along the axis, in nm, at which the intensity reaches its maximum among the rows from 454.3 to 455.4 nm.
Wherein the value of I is 454.429 nm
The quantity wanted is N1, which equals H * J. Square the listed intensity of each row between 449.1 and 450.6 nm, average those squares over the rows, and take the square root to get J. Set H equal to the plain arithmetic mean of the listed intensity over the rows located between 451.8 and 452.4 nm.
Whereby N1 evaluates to 373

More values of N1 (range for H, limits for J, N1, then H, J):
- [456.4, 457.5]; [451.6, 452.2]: 396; 20.1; 19.7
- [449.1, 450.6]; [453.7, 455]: 385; 19.3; 20.0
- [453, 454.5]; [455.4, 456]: 407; 20.3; 20.1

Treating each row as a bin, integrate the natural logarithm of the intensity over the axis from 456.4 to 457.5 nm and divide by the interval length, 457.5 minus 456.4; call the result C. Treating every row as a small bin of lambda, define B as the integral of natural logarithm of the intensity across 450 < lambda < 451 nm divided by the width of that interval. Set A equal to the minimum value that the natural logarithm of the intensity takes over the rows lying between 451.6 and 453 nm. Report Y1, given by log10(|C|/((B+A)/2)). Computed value 0.0062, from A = 2.95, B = 2.96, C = 3.00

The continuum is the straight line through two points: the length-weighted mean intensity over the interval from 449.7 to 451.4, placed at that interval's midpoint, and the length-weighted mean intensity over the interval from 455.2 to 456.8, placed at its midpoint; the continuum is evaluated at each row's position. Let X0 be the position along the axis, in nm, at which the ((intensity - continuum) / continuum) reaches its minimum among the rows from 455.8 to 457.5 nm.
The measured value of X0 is 456.316 nm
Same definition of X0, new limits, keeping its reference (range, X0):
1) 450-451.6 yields 450.263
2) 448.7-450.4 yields 448.814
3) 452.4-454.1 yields 452.549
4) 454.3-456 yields 454.638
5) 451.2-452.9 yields 452.341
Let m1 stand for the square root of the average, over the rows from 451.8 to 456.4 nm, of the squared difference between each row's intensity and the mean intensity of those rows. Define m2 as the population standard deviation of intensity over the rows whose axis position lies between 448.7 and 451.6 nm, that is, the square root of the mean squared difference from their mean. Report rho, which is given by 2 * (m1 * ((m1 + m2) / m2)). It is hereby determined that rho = 2.8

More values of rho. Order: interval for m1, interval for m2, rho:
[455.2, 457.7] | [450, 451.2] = 2.1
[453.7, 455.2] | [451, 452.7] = 7.5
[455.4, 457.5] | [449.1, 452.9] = 2.6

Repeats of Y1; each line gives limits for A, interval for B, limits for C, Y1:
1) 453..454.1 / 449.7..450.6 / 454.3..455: 0.0056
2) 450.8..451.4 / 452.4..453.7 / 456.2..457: 0.0036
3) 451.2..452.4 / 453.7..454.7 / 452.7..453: 0.0048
